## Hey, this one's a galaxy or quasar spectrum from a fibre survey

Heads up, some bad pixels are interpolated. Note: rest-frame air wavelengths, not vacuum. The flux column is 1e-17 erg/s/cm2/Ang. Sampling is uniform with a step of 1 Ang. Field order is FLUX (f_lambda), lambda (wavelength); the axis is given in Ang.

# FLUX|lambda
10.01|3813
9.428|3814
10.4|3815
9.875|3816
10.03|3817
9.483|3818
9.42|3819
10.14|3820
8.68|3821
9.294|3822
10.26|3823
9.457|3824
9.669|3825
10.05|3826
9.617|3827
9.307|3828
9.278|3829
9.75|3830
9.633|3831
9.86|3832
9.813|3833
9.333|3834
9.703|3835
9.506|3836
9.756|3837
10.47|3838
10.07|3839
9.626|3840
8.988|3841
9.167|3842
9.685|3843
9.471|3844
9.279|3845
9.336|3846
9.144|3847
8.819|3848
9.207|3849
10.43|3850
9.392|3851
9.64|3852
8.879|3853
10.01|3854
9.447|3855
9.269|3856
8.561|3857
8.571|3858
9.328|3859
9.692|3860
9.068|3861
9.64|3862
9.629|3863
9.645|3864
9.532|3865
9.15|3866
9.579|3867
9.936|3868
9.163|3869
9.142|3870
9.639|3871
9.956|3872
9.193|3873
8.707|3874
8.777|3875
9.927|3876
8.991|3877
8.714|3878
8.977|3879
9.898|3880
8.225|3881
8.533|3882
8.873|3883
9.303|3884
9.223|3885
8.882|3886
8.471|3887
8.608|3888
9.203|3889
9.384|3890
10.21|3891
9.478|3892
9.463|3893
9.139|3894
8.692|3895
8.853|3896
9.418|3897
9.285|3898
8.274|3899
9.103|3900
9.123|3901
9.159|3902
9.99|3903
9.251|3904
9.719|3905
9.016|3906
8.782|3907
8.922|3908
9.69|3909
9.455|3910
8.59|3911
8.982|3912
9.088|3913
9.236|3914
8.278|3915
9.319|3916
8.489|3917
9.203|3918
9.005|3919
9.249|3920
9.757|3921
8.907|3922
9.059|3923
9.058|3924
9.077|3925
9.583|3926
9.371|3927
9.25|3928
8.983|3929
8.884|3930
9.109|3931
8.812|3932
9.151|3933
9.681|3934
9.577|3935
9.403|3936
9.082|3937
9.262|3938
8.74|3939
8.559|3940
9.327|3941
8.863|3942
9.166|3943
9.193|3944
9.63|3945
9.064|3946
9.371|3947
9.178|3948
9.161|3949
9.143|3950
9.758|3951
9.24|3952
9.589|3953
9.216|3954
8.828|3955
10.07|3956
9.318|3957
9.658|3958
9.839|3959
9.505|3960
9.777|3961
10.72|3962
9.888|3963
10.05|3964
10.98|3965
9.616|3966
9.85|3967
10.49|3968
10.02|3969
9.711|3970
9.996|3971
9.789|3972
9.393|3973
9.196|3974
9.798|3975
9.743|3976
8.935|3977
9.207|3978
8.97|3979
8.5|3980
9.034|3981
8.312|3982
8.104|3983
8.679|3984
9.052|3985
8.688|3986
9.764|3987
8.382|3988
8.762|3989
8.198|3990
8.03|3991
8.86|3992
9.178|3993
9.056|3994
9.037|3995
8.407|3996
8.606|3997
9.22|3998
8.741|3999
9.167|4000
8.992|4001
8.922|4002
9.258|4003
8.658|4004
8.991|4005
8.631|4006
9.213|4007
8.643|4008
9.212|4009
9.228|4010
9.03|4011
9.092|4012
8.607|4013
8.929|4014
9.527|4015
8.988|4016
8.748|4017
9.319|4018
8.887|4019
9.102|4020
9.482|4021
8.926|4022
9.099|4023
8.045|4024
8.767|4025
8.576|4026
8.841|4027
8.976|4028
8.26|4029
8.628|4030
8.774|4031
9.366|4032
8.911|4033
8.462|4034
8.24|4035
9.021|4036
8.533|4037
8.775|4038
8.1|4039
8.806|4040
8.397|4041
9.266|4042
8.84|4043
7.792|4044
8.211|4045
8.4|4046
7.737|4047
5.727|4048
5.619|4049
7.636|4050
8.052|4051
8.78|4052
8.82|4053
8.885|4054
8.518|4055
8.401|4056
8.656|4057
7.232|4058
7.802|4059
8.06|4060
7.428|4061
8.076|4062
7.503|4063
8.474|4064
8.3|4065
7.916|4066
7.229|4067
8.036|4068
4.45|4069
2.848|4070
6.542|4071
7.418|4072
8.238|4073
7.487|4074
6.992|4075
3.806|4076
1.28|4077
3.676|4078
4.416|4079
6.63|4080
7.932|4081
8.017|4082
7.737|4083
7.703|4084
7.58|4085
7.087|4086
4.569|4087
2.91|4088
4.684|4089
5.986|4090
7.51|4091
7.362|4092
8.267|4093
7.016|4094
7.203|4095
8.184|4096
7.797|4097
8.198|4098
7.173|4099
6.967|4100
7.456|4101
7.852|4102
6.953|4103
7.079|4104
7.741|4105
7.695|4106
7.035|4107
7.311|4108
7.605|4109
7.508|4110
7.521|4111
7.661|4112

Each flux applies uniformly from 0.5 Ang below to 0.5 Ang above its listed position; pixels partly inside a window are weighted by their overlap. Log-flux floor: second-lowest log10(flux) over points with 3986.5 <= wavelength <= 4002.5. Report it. 0.91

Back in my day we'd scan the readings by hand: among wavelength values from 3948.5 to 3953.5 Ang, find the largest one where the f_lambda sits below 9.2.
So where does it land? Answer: 3950 Ang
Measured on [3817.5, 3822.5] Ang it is 3821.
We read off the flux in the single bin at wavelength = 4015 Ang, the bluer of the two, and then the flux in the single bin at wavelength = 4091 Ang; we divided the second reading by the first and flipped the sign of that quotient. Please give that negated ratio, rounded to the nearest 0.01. -0.79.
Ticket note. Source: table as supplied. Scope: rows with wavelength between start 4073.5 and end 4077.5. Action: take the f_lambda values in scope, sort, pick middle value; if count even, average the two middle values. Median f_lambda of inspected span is 5.4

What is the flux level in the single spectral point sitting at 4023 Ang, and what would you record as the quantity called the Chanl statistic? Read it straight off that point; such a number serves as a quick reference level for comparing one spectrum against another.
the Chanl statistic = 9.099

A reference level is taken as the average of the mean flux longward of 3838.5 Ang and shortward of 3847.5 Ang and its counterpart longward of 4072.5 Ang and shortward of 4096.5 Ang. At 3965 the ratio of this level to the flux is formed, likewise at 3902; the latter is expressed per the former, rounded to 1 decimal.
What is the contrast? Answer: 1.2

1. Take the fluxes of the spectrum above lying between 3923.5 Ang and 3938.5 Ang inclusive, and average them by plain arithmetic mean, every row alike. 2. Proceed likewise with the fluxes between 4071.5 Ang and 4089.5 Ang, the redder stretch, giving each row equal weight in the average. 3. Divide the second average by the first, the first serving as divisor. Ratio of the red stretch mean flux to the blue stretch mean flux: 0.65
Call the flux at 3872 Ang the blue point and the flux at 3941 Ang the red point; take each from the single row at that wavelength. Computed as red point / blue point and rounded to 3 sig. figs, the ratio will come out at 0.937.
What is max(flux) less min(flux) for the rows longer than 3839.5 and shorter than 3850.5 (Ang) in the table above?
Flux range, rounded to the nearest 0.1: 1.6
